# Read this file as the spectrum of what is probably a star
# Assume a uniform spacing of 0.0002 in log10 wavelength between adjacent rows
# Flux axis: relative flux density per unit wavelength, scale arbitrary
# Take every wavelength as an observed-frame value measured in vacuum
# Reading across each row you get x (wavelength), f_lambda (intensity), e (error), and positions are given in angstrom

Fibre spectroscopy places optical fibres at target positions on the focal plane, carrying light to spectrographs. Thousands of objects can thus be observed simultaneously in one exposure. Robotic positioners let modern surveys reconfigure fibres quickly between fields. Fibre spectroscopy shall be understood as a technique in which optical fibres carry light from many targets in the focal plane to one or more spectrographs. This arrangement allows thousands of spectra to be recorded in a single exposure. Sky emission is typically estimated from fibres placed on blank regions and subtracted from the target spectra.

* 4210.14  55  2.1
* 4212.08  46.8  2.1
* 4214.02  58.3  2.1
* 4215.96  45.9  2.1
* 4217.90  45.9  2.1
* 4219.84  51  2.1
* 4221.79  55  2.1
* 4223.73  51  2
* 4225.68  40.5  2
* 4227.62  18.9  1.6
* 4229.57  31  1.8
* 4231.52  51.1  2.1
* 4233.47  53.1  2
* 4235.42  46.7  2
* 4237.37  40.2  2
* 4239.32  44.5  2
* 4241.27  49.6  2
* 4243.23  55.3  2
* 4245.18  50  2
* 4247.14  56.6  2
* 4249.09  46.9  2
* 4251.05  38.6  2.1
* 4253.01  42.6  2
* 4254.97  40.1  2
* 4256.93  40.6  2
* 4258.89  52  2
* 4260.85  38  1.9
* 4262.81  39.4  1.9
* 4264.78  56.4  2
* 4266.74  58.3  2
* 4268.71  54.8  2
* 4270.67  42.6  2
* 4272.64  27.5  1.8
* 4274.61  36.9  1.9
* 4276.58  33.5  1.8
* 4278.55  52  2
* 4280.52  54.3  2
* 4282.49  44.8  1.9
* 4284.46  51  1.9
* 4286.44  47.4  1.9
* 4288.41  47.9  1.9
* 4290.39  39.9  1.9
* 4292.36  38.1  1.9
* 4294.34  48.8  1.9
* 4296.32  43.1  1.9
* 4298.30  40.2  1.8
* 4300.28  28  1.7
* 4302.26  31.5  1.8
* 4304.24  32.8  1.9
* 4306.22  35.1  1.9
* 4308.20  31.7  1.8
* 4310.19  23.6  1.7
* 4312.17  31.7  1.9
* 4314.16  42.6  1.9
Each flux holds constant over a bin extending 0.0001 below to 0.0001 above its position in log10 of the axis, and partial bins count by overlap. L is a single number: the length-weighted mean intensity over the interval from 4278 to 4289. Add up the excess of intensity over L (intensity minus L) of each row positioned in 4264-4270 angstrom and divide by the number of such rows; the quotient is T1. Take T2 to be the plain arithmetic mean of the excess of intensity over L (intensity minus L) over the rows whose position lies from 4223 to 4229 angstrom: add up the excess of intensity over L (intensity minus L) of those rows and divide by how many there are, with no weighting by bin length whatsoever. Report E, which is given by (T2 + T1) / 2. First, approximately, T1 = 7.0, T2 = -13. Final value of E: -3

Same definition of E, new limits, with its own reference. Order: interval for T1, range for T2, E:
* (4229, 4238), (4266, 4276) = -5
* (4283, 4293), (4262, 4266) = -3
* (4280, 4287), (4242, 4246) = 1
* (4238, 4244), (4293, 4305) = -6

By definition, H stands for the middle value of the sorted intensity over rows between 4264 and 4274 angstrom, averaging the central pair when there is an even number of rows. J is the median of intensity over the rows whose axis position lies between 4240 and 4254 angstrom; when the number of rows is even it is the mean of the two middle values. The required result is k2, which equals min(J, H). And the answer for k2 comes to 50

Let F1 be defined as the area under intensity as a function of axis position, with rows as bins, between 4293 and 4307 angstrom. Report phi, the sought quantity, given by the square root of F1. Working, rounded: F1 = 520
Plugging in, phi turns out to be 22.8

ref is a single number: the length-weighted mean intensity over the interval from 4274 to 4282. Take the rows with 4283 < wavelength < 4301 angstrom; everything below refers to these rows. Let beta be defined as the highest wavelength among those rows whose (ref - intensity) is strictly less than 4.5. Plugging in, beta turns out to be 4298.30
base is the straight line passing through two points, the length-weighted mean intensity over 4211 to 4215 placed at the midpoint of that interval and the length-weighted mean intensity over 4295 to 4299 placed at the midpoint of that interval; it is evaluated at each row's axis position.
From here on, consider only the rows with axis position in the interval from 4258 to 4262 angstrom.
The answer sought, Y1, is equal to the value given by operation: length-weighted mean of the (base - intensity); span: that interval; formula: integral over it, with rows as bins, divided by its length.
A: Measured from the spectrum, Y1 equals 2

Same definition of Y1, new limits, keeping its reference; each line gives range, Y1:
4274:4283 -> 0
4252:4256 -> 6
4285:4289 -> -4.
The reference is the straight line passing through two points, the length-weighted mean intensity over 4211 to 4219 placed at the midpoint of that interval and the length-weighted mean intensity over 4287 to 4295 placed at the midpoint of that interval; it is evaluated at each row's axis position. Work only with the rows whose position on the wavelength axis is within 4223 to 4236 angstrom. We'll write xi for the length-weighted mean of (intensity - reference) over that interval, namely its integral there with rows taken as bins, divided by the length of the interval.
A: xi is -7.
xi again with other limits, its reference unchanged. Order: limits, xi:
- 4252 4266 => -2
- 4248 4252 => -4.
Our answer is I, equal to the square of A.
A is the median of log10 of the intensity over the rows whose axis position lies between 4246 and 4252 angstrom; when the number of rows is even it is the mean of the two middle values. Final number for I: 2.79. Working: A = 1.67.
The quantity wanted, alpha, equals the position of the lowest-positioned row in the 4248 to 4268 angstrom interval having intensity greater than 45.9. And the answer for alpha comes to 4249.09 angstrom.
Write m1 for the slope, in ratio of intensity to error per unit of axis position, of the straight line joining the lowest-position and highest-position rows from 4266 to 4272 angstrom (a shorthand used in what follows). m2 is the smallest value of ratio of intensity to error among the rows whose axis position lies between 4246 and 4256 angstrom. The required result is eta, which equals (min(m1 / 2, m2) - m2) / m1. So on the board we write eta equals 10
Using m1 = -2.0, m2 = 18.4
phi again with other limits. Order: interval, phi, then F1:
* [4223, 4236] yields 23.2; 539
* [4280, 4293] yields 24.5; 600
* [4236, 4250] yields 26.2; 686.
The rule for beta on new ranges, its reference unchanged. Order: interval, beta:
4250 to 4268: 4266.74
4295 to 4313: 4298.30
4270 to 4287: 4286.44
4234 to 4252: 4249.09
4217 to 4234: 4233.47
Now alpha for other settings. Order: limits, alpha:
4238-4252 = 4241.27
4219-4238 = 4219.84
